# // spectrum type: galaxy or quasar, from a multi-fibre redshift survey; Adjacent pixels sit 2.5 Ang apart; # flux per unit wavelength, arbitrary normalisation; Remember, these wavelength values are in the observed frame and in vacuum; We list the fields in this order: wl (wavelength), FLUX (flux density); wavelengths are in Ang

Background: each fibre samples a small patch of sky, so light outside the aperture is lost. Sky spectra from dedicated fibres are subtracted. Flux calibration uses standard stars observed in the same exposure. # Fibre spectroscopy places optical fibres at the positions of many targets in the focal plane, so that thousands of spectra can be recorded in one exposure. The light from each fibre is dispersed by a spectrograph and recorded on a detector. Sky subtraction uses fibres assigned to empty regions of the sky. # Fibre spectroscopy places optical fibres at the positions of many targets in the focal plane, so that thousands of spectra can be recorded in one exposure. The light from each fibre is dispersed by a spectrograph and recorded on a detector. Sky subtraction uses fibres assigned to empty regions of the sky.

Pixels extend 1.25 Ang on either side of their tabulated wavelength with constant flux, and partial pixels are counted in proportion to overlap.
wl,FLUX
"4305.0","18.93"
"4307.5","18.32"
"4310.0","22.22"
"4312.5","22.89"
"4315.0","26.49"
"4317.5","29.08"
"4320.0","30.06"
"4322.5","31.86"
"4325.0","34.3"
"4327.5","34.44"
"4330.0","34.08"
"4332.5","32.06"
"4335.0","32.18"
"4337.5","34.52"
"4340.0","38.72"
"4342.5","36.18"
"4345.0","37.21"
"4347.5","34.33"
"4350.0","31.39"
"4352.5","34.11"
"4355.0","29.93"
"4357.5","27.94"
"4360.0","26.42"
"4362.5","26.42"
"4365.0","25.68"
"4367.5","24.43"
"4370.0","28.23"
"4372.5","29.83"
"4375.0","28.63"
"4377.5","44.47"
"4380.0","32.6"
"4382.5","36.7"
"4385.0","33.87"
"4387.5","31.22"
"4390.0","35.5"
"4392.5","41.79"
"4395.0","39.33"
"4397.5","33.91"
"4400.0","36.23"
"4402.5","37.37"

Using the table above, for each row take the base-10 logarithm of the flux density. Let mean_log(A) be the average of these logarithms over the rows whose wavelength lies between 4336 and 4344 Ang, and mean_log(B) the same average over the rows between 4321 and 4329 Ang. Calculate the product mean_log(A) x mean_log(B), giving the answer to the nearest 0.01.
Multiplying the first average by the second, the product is 2.38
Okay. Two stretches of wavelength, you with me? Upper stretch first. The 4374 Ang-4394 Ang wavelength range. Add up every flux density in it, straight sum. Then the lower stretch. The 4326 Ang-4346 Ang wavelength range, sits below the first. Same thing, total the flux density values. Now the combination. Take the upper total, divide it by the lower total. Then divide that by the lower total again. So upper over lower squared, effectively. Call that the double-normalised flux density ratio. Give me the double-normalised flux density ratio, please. 0.0036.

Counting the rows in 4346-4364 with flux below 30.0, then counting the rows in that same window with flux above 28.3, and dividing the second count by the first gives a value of 1.00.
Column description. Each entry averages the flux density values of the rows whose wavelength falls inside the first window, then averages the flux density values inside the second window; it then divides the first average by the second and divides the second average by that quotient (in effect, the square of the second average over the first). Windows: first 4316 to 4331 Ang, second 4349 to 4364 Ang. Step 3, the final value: 27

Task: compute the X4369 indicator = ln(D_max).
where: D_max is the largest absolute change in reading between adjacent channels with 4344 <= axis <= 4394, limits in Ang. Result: 2.8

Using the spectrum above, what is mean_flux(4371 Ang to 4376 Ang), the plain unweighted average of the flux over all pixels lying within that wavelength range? 29.2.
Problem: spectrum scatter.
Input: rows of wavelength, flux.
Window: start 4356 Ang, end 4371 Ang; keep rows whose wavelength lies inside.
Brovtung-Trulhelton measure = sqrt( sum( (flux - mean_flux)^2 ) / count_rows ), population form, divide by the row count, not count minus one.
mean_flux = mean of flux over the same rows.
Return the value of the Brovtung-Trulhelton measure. 1.3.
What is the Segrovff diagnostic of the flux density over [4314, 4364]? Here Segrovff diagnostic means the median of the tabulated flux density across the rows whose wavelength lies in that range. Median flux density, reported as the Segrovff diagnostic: 32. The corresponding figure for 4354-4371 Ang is 26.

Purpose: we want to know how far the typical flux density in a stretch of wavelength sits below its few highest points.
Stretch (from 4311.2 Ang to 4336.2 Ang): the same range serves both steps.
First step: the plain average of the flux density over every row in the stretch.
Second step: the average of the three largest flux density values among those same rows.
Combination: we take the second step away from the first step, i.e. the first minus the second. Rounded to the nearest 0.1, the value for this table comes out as -3.5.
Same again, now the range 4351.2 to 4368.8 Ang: -2.8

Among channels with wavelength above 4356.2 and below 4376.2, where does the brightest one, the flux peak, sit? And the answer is 4372.5 Ang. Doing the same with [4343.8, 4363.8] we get 4345.0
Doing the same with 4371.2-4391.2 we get 4377.5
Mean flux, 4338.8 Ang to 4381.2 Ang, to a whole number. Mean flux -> 32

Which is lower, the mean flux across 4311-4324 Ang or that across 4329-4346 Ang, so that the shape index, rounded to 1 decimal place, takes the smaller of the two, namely 28.1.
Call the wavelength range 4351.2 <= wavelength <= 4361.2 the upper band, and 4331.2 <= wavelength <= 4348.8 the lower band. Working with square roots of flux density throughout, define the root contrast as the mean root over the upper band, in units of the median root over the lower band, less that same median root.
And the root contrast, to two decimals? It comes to -4.95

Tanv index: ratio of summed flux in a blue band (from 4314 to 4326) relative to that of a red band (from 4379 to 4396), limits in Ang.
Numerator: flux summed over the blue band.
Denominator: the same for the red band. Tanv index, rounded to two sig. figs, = 0.60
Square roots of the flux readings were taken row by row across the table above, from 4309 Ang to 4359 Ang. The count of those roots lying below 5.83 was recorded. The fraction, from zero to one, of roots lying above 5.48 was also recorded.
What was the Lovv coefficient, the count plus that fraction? 12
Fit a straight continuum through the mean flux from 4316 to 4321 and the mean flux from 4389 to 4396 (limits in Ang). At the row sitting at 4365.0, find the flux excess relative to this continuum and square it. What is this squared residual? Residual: 95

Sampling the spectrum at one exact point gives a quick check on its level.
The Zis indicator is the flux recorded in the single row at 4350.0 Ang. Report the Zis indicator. 31.39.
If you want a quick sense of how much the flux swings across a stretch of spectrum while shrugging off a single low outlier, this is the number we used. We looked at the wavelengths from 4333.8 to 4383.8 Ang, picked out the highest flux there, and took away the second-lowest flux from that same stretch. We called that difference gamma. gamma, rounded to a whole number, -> 19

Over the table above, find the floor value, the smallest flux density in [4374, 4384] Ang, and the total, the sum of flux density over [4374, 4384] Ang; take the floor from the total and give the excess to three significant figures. 114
